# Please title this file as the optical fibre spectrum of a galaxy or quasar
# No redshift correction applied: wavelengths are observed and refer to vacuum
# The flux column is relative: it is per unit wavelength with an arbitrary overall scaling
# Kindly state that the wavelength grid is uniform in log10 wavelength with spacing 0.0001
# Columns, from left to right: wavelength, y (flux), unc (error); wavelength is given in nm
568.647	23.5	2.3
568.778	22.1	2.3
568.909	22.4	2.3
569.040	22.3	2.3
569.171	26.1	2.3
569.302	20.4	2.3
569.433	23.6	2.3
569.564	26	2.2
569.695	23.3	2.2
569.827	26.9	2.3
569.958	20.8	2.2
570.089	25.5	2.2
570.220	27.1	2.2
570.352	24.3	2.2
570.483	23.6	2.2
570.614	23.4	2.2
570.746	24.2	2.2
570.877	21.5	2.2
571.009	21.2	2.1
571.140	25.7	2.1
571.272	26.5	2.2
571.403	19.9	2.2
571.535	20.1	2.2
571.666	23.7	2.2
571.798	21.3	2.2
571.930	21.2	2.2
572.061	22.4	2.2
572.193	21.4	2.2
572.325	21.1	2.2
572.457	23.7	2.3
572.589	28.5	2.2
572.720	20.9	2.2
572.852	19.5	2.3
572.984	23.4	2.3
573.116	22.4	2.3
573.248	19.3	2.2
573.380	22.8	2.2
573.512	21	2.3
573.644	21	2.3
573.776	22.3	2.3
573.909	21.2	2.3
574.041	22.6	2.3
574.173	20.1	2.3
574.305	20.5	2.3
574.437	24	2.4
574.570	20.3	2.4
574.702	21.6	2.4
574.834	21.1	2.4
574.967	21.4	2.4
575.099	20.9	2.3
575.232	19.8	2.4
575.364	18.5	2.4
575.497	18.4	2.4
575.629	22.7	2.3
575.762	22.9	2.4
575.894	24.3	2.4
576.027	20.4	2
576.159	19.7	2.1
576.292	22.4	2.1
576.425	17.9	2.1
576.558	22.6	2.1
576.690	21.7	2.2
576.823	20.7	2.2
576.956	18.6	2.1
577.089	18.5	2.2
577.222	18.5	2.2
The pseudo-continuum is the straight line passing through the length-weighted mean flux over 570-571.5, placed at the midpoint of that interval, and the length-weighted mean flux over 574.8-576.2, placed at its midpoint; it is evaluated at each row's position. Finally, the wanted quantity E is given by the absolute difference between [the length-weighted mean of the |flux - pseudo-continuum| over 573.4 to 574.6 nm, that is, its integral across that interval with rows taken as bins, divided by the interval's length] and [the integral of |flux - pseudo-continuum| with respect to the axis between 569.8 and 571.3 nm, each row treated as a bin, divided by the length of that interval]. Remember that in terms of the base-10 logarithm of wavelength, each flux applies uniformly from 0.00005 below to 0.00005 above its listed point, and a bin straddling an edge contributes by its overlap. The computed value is 0.62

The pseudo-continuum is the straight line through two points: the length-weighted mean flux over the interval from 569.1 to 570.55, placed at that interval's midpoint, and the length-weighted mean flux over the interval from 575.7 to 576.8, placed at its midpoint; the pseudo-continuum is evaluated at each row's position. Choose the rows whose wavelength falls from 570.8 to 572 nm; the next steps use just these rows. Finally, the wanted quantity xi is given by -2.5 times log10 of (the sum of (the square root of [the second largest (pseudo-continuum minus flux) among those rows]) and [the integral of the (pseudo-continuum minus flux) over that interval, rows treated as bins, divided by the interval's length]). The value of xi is -1.24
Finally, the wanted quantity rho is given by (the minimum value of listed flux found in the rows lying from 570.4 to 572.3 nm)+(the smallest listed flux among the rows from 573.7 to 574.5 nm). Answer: 40.0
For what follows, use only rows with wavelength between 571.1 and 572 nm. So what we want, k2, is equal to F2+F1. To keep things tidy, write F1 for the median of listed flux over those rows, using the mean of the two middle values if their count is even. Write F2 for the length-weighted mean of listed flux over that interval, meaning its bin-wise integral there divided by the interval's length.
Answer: 43.8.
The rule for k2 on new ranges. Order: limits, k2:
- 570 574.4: 44.8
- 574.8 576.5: 41.7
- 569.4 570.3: 50.3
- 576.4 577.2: 39.7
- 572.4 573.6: 44.8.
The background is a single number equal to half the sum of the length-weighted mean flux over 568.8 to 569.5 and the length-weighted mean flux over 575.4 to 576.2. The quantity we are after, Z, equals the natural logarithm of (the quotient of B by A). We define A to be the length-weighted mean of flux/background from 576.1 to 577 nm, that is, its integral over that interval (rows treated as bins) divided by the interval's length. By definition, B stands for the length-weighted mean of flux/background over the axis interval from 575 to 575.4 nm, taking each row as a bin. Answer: -0.03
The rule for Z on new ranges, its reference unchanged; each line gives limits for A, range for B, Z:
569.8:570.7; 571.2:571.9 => -0.09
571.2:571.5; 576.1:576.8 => -0.09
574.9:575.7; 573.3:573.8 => 0.07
